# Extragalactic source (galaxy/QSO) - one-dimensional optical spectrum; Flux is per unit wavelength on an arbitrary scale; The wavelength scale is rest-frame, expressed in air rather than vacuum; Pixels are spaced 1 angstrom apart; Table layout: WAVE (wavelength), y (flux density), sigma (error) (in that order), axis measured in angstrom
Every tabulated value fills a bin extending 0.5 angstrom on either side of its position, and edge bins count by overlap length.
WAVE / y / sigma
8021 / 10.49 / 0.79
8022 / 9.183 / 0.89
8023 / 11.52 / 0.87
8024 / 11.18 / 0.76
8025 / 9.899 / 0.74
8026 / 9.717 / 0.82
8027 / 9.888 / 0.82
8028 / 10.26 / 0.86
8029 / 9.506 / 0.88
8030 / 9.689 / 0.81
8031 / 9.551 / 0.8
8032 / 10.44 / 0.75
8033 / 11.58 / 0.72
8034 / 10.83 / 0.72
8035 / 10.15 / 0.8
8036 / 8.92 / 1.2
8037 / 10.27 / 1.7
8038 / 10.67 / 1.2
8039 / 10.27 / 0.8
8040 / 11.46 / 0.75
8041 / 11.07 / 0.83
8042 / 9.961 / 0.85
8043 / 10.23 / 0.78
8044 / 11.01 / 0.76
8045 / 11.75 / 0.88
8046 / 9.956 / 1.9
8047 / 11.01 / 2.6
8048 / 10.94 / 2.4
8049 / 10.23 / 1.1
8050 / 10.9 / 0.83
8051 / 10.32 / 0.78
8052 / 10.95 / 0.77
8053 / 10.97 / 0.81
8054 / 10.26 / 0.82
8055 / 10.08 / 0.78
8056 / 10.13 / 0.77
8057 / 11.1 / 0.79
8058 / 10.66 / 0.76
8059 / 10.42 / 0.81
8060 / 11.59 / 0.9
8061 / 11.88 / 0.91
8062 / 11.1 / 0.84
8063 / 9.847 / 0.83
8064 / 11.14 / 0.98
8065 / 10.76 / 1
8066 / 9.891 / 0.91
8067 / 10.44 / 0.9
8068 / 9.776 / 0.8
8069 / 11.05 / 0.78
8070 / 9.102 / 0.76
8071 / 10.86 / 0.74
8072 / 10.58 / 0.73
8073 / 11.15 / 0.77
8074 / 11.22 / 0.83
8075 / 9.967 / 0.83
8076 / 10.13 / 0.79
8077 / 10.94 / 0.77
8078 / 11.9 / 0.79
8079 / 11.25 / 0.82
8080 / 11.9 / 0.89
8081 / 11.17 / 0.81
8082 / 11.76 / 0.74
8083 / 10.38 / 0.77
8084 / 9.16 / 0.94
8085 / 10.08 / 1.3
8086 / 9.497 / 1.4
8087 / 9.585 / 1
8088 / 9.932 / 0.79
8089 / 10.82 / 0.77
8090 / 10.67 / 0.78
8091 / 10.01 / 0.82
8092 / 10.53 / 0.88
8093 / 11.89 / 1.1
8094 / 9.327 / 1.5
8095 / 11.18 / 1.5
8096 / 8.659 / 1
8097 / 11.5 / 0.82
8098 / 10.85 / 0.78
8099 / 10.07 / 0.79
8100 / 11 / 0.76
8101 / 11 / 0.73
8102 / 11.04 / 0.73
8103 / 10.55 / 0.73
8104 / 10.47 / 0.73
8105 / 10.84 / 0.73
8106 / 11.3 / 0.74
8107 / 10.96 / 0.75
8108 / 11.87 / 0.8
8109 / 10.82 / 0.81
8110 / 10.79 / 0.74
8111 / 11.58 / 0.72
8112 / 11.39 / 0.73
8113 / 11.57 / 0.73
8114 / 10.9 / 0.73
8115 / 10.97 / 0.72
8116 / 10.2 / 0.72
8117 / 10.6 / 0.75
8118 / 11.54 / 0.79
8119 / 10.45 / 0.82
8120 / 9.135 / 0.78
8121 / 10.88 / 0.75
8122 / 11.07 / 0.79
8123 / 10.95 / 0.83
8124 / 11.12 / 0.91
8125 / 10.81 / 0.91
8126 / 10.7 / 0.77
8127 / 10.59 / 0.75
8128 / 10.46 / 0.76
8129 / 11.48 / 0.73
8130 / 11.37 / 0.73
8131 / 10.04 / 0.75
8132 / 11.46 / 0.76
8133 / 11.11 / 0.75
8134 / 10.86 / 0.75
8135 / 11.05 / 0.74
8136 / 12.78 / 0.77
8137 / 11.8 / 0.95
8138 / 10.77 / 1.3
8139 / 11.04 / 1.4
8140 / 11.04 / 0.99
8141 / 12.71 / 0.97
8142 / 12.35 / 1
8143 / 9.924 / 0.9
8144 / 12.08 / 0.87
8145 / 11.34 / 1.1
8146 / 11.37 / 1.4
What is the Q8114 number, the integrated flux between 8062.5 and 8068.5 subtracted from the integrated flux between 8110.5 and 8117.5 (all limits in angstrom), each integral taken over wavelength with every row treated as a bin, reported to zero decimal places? 15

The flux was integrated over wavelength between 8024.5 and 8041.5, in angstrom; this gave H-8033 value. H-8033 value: 174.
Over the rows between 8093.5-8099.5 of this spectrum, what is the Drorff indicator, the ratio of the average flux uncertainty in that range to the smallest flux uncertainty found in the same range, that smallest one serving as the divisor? 1.37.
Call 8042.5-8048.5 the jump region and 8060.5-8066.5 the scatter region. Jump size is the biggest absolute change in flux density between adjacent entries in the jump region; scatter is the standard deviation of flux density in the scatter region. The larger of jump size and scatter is 1.79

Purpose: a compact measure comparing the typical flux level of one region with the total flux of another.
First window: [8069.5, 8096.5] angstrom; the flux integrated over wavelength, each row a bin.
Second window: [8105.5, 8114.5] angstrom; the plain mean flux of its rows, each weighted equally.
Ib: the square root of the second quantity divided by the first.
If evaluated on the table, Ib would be 0.20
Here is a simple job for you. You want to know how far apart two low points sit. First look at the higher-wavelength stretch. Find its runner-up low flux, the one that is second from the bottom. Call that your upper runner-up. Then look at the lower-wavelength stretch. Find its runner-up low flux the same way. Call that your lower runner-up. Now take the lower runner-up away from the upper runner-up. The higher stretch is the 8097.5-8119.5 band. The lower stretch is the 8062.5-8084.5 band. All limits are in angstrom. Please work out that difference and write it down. 1.0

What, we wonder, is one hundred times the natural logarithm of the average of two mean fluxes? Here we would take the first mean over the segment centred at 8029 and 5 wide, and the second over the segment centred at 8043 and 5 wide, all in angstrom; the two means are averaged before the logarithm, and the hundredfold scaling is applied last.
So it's 233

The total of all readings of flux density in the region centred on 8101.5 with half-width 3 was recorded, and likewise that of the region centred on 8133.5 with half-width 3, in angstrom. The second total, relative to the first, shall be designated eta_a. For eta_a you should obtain 1.05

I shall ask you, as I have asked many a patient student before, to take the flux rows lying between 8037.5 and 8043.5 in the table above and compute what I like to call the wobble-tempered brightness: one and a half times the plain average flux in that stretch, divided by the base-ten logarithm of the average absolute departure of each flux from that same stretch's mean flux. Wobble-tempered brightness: -47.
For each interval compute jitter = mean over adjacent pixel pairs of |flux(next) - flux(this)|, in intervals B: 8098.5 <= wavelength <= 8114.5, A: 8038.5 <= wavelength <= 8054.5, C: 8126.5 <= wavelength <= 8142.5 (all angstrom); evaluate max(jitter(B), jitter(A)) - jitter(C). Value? 0.0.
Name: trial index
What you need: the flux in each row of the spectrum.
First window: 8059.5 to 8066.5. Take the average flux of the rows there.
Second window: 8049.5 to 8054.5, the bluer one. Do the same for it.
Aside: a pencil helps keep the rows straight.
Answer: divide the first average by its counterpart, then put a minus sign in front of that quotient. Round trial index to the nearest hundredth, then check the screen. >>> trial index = -1.02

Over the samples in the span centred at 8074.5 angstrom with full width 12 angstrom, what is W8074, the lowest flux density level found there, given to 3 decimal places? 9.102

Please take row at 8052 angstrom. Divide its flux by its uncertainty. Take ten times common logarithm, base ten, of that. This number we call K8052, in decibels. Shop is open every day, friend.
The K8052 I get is 11.5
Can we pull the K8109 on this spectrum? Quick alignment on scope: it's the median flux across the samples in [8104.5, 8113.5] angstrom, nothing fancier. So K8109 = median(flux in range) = 11.3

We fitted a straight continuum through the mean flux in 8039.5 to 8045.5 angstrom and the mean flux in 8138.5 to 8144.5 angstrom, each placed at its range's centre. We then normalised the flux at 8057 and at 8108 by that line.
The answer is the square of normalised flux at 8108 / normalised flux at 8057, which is 1.08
